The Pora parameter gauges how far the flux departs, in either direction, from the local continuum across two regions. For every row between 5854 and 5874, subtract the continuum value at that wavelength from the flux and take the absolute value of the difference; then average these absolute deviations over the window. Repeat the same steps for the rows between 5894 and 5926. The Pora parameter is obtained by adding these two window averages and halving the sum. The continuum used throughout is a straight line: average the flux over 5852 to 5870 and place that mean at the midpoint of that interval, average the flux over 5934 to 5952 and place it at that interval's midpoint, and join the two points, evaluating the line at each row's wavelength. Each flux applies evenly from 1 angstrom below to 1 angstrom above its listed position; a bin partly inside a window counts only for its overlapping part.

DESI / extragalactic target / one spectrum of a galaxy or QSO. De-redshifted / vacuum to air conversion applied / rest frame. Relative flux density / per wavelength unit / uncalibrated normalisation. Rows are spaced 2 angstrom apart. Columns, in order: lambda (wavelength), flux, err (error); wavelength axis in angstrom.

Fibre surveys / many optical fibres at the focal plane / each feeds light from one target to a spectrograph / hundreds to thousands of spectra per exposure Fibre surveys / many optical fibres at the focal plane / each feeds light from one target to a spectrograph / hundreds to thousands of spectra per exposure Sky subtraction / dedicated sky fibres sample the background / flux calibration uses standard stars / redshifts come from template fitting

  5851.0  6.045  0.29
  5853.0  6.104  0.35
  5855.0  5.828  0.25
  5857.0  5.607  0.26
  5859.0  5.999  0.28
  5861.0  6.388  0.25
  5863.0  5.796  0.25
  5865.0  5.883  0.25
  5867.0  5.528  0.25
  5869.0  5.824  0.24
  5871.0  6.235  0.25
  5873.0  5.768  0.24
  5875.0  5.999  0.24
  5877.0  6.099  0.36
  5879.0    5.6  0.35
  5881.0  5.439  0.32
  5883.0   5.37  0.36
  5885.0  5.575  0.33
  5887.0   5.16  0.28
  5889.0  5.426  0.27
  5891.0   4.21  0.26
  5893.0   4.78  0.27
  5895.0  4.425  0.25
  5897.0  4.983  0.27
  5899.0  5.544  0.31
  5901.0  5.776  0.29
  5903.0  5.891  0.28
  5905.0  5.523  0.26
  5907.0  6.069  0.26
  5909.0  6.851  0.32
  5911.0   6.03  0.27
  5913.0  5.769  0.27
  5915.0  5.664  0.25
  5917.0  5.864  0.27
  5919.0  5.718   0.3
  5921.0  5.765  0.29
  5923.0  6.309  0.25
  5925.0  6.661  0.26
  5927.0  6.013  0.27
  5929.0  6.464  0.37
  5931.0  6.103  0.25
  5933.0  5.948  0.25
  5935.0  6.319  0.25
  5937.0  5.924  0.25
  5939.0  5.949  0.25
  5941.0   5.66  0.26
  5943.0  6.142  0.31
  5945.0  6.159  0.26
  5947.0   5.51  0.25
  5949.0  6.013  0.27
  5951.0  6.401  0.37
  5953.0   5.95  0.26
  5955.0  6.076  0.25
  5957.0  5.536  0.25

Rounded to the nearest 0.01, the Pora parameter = 0.31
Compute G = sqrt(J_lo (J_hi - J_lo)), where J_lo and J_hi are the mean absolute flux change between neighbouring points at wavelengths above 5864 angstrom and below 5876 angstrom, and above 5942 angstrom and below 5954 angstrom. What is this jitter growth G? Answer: 0.132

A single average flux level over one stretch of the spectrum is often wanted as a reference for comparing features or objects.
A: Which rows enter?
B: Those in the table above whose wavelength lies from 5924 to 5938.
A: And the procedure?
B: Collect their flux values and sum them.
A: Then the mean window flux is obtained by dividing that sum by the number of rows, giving 6.20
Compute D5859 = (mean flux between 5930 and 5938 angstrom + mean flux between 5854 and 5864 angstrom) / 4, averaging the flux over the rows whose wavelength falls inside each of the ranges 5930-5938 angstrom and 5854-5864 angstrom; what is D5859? 3.00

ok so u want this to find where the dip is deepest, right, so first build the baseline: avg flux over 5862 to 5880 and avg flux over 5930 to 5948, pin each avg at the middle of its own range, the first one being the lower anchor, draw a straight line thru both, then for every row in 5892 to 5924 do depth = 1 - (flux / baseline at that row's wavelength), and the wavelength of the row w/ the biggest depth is 5895.0 angstrom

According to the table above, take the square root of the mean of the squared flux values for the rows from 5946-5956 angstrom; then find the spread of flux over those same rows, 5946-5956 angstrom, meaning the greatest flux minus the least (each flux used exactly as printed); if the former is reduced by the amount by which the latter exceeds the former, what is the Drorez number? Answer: 11.1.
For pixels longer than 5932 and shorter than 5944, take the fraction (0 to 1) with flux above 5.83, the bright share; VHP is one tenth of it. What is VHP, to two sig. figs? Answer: 0.083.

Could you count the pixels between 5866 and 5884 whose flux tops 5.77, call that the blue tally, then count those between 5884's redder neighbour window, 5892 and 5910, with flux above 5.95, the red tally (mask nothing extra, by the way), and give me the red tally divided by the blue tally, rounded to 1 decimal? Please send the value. 0.5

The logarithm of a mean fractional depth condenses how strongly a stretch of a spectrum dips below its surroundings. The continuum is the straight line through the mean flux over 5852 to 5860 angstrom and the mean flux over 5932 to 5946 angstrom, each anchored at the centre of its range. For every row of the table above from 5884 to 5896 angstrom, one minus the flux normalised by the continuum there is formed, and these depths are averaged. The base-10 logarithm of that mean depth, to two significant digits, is -0.77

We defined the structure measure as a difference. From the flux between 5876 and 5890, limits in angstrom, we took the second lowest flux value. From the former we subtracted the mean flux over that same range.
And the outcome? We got -0.15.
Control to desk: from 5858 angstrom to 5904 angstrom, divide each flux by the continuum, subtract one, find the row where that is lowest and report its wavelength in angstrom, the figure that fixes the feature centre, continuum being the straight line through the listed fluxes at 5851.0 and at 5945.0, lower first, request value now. 5891.0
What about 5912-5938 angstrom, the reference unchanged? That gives 5915.0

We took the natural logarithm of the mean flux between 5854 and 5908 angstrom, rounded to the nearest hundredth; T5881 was 1.72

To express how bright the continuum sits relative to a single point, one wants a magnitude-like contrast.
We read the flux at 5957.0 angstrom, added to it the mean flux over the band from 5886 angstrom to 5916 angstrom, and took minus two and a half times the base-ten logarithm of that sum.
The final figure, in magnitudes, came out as -2.60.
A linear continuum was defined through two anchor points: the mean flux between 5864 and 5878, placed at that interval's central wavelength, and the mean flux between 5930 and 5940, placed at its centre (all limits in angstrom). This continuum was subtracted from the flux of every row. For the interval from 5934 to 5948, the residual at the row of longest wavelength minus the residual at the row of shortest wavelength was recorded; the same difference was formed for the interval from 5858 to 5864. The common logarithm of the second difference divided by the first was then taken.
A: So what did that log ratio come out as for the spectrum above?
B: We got -0.6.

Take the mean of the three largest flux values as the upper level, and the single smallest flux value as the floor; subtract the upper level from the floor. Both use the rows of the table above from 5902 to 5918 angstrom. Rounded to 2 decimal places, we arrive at -0.79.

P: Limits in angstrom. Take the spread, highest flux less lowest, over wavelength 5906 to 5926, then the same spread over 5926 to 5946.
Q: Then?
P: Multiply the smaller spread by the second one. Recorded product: 0.65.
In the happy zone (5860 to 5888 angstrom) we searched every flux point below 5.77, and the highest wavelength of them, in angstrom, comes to 5887.0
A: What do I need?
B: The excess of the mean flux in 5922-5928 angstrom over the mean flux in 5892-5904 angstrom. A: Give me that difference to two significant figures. 1.1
